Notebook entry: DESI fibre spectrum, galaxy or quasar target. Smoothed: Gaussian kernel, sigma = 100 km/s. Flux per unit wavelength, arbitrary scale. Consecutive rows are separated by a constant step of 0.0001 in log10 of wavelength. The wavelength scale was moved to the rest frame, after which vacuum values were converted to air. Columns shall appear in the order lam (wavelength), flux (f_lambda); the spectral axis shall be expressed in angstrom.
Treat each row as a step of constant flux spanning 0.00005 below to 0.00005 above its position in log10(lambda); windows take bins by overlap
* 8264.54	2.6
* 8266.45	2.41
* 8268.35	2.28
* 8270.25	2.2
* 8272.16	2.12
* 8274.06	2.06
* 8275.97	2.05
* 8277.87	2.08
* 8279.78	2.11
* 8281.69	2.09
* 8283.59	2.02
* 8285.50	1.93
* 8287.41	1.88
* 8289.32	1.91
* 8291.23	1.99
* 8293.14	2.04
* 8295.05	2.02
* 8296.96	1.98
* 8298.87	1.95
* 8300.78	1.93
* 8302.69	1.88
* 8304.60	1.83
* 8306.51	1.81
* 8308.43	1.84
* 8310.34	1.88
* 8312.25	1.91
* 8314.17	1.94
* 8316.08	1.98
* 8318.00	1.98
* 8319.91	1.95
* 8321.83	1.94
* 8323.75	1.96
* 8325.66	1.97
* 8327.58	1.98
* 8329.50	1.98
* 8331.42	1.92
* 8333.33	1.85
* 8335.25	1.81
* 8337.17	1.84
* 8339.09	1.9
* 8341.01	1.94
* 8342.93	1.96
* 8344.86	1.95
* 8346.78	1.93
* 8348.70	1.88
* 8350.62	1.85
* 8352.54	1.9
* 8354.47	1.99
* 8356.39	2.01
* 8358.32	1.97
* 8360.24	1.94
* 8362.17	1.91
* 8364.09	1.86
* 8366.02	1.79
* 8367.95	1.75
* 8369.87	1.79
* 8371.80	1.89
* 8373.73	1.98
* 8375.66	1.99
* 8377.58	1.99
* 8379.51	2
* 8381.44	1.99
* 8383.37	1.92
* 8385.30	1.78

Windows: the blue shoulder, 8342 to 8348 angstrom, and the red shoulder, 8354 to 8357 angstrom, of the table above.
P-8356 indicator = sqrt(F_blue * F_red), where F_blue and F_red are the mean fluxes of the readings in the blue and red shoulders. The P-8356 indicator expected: 1.97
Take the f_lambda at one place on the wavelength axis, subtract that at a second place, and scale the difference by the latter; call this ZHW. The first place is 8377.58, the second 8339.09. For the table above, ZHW 0.05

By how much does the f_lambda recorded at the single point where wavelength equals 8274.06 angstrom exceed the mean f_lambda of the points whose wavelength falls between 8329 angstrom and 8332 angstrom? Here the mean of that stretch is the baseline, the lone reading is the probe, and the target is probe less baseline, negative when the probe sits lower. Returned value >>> 0.11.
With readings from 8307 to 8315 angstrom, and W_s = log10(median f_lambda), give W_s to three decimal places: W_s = 0.278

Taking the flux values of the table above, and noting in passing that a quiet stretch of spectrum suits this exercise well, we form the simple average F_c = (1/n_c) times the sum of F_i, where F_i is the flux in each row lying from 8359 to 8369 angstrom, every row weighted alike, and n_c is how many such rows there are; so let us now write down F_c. 1.85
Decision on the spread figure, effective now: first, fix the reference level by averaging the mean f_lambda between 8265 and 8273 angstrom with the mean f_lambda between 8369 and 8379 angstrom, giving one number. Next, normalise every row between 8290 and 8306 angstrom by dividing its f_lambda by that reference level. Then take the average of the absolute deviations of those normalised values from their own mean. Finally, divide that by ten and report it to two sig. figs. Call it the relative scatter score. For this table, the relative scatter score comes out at 0.0026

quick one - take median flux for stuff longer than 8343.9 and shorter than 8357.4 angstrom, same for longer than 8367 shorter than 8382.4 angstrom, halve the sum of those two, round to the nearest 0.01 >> 1.96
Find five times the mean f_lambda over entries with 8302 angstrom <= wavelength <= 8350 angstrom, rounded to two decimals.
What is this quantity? 9.56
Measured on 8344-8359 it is 9.67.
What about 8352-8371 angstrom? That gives 9.45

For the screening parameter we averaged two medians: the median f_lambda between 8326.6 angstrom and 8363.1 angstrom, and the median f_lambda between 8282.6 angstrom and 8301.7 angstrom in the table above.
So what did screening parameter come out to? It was 1.95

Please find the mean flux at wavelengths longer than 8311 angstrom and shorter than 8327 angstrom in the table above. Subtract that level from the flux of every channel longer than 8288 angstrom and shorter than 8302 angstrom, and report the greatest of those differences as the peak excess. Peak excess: 0.09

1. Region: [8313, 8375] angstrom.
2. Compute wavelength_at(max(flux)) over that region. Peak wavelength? 8356.39 angstrom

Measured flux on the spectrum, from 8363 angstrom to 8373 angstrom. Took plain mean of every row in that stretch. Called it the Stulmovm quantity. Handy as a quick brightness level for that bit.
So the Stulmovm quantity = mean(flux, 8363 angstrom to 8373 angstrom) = 1.82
